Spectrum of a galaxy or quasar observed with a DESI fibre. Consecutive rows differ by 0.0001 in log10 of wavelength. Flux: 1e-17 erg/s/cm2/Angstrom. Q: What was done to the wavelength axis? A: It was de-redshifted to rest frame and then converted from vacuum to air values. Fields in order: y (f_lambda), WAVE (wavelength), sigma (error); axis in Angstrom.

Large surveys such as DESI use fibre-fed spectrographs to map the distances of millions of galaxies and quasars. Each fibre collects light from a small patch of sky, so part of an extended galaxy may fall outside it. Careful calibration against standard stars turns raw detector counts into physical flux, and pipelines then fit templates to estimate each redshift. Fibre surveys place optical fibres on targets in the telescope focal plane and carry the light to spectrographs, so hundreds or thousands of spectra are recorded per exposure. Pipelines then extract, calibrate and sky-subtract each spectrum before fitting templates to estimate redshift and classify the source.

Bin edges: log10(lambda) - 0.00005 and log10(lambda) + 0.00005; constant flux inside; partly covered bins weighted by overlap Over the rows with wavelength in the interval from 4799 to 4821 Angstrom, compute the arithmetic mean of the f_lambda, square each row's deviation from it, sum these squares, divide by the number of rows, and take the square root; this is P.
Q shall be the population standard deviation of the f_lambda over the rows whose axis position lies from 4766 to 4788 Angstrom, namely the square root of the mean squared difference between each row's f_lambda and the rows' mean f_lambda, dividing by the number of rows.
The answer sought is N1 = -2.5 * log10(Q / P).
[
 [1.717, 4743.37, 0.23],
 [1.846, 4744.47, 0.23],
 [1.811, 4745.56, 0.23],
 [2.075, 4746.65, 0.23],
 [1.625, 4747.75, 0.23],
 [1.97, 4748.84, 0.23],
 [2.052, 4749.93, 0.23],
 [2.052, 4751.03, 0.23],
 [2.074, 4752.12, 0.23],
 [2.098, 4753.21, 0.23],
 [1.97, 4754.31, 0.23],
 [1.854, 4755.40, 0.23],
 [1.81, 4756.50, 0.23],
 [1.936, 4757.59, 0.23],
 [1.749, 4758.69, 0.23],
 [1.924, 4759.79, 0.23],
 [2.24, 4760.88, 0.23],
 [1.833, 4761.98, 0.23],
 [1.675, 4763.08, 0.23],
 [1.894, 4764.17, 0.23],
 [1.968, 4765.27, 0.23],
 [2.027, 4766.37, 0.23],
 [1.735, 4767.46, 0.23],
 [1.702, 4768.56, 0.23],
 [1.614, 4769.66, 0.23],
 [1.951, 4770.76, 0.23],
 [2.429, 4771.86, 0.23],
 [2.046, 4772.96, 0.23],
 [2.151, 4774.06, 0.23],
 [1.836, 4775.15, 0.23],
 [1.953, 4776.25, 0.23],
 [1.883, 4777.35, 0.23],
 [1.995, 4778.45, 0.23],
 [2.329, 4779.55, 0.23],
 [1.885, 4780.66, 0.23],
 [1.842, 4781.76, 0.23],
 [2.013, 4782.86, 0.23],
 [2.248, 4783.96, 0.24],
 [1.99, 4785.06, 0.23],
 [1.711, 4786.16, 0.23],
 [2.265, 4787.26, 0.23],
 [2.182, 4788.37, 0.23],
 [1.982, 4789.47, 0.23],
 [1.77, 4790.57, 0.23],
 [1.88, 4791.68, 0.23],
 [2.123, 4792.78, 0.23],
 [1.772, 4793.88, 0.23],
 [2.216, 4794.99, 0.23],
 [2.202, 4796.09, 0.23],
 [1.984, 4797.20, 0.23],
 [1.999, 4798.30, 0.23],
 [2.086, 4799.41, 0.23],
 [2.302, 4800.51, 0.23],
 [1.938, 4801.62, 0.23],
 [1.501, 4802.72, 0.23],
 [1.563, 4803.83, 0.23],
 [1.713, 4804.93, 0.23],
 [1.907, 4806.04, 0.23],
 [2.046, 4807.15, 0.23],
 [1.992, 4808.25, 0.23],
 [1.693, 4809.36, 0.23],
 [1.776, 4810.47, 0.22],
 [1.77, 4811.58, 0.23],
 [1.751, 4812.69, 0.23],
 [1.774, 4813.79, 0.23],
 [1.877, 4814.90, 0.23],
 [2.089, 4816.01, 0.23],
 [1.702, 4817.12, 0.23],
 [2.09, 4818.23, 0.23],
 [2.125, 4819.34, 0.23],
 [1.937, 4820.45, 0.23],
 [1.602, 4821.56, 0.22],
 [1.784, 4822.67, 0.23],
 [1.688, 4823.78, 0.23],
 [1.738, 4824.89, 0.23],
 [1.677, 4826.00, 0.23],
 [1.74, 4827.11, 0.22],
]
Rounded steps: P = 0.201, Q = 0.214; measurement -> -0.07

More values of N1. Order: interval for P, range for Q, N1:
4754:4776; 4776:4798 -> 0.09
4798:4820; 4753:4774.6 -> 0.03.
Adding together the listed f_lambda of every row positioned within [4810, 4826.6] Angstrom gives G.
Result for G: 27.4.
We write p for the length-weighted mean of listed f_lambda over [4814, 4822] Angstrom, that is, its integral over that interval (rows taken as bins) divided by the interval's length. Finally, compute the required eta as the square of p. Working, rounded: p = 1.91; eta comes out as 3.7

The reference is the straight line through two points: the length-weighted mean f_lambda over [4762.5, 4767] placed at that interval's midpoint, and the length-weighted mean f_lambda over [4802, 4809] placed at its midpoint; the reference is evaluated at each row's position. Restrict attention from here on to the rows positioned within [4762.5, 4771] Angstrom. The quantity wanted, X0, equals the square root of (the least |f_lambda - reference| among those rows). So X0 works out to 0.05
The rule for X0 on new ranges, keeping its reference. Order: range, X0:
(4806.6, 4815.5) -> 0.04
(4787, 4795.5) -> 0.21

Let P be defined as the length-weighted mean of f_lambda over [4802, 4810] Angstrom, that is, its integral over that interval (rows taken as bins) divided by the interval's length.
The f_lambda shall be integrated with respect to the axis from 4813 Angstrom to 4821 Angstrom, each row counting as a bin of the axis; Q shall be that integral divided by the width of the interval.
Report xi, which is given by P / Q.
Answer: 0.92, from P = 1.78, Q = 1.94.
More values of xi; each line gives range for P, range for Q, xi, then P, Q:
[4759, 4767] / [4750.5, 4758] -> 0.98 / 1.93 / 1.97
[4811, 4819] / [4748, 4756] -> 0.94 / 1.87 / 2.00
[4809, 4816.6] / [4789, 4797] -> 0.91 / 1.82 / 1.99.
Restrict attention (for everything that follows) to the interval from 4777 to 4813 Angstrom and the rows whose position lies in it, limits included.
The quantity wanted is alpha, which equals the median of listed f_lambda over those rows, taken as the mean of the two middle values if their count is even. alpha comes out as 1.98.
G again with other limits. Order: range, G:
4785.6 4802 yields 30.4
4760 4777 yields 29.1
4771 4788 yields 30.6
